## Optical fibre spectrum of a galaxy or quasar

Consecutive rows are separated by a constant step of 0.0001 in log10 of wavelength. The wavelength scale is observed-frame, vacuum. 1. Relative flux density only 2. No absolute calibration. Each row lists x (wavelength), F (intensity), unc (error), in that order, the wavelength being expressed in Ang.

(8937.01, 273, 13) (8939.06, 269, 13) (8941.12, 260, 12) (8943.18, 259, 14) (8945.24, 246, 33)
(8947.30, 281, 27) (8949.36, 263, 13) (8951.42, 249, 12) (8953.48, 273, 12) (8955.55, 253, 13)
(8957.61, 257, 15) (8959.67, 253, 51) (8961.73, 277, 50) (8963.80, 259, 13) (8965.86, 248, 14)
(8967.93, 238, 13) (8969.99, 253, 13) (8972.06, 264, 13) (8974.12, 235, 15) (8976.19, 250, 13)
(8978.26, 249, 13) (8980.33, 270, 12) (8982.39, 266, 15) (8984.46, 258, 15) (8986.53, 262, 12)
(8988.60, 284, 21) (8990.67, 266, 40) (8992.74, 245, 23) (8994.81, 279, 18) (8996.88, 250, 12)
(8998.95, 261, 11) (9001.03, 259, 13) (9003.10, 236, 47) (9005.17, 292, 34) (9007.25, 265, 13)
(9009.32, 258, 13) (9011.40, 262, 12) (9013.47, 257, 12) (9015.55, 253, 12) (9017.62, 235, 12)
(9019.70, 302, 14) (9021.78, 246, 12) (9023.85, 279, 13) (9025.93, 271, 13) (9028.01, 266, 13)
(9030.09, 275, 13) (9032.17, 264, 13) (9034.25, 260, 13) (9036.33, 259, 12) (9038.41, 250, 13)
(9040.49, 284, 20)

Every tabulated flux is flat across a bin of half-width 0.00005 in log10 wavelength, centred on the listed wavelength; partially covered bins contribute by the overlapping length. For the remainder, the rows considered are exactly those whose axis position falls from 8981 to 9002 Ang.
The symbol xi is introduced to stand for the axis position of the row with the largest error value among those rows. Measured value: 8990.67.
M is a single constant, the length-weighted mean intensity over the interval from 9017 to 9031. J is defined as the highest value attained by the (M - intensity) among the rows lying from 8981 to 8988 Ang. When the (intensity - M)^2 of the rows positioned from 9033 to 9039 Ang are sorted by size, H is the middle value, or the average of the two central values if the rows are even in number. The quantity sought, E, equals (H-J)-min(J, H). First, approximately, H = 92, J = 11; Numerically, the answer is 70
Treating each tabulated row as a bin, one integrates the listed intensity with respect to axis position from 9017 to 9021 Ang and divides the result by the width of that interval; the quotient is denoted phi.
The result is 270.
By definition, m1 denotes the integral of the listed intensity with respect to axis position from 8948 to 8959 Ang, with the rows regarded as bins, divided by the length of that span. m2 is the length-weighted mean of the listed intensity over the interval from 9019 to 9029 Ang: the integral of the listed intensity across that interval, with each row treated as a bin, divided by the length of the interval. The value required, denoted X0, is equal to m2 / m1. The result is 1.05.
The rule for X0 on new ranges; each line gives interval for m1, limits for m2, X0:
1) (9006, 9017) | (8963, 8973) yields 0.97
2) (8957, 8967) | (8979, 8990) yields 1.03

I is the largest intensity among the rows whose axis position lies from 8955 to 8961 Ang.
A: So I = 257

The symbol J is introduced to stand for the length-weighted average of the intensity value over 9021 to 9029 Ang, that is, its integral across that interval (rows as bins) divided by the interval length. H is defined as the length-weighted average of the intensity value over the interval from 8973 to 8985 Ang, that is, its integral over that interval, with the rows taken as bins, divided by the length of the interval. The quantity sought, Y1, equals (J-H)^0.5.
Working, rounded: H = 255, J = 266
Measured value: 3.4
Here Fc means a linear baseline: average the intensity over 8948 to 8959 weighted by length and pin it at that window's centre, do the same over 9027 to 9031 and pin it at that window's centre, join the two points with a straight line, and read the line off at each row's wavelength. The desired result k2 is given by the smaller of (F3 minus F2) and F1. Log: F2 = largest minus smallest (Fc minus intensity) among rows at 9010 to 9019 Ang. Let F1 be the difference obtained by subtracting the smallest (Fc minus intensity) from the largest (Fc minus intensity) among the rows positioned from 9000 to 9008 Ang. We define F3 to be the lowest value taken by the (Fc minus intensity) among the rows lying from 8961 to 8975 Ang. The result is -44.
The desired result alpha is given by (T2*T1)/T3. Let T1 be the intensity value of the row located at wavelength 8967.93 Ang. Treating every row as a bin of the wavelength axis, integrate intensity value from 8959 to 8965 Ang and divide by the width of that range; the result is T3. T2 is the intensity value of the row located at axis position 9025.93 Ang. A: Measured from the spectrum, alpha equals 245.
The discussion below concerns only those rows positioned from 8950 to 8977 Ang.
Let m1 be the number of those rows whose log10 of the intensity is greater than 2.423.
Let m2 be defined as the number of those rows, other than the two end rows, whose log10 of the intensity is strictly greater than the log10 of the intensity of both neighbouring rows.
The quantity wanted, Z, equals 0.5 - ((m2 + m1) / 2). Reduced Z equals -2.5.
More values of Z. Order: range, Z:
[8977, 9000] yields -3.5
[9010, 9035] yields -3.5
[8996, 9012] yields -1.5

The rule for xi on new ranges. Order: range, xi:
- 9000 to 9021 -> 9003.10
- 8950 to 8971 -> 8959.67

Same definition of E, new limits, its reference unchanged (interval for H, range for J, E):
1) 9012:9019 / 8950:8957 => 203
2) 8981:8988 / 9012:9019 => -24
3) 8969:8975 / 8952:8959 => 211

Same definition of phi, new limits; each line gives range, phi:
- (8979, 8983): 267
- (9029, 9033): 270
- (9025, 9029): 268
